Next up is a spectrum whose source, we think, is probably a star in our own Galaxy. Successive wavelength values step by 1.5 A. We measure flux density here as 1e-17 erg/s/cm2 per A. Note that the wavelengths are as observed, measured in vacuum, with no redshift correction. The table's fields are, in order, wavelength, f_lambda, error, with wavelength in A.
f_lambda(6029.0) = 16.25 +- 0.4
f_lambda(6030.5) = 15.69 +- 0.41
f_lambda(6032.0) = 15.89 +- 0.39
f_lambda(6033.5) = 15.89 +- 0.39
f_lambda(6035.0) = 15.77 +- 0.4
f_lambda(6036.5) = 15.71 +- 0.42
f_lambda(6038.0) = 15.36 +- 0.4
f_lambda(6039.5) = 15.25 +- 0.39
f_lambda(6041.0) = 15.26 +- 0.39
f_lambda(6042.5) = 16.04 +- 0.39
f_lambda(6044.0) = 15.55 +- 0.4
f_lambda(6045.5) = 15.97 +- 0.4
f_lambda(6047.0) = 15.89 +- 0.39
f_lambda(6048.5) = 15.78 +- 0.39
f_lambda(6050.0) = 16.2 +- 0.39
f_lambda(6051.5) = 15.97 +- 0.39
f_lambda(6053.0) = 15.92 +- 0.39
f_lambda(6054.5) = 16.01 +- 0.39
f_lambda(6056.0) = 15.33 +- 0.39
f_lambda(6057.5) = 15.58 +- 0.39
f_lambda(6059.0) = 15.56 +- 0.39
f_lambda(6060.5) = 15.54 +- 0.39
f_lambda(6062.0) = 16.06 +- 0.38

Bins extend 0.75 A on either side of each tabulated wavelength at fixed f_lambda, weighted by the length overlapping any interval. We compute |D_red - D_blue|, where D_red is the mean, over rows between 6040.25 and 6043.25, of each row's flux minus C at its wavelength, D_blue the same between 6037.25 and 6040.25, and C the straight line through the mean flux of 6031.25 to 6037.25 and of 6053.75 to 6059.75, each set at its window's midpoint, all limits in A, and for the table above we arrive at 0.37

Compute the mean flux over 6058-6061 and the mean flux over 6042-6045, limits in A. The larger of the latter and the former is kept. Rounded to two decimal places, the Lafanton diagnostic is 15.79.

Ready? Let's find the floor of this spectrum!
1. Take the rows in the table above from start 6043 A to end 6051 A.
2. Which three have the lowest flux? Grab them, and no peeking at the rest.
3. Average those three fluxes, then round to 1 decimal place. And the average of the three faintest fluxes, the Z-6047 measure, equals 15.7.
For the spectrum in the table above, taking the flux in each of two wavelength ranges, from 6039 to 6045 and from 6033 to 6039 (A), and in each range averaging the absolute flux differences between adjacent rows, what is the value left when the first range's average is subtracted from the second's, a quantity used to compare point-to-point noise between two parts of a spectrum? -0.25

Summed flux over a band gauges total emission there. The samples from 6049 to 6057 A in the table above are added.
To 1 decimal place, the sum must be 79.4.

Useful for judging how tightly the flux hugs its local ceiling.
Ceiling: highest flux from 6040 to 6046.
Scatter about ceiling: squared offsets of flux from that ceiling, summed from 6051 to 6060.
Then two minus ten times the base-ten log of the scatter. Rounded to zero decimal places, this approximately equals 2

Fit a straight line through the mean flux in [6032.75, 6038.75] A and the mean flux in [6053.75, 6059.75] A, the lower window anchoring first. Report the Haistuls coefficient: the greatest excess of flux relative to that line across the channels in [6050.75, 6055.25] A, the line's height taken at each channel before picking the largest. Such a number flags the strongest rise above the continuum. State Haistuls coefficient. 0.38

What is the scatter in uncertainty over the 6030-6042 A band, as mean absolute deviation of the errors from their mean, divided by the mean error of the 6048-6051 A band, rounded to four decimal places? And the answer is 0.0224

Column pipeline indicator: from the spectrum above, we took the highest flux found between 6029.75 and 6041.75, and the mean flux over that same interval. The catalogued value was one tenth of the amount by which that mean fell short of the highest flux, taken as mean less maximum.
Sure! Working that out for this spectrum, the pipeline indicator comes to -0.029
